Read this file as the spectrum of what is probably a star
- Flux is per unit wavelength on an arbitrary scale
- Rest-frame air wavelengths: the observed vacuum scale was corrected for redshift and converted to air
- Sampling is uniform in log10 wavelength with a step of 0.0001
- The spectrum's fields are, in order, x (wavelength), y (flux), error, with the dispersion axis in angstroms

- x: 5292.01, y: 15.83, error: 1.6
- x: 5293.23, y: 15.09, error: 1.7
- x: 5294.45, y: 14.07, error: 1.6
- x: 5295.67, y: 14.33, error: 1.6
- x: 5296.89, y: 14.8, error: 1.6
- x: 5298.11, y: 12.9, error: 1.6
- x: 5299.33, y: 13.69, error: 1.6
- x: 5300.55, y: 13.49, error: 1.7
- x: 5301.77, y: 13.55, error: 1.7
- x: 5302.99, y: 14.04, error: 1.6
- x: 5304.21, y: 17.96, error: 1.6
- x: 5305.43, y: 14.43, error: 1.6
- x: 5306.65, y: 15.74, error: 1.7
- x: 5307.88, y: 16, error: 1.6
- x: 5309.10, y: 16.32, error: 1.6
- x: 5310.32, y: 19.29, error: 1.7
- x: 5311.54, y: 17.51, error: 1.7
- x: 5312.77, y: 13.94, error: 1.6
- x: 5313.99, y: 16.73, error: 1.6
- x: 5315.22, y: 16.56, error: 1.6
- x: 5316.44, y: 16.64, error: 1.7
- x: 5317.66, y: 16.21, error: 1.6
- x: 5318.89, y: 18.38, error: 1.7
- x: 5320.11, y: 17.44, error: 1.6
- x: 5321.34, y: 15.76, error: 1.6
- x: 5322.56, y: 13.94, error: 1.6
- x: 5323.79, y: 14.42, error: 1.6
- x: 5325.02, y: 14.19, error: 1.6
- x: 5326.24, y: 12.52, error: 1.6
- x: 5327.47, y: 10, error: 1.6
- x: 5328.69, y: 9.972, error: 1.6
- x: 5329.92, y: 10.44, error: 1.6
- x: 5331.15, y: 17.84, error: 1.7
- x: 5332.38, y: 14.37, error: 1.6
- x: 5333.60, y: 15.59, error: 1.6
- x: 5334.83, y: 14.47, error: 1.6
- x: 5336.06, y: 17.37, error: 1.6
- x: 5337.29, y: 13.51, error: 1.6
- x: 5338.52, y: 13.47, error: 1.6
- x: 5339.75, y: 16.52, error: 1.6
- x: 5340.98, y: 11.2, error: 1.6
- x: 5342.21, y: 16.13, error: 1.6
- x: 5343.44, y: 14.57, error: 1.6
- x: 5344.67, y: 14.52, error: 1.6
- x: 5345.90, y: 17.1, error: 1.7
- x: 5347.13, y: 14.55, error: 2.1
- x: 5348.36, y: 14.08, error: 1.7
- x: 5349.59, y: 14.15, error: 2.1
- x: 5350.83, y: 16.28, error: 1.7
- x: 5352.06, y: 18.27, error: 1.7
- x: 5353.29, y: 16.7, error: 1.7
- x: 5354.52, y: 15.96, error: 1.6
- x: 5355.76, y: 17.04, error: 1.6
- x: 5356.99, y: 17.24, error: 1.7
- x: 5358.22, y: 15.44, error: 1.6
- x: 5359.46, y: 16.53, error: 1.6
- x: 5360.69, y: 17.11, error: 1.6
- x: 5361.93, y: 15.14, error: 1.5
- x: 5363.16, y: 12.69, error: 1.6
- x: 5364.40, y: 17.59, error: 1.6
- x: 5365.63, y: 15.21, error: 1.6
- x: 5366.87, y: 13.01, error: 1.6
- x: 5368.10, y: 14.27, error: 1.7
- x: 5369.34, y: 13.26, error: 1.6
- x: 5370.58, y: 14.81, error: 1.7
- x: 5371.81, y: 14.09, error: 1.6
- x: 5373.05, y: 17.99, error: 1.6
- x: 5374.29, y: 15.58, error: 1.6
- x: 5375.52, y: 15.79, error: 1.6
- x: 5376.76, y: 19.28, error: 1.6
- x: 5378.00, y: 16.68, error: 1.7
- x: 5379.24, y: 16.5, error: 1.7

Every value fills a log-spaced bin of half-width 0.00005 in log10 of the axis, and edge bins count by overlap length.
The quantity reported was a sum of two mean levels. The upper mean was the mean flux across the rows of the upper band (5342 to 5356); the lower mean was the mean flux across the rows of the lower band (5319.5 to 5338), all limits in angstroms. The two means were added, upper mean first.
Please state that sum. 29.9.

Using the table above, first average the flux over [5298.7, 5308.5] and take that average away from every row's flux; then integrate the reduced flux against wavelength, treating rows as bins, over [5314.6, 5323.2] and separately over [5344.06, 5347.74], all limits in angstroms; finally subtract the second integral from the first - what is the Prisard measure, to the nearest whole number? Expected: 11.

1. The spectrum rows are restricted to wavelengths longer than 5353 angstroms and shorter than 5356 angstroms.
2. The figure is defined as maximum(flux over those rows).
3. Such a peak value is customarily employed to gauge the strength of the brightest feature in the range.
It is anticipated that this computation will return 17.04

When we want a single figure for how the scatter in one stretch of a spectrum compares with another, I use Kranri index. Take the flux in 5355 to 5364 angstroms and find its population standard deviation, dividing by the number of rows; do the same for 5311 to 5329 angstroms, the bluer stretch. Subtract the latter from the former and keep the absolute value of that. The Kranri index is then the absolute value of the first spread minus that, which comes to 0.53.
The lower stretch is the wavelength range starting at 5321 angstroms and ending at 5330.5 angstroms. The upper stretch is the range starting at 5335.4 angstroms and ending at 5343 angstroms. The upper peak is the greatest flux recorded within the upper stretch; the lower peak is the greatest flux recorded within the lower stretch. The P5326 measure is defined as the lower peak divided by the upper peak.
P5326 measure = 0.91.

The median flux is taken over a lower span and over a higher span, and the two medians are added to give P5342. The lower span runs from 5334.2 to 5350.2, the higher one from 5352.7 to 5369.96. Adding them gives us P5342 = 30.2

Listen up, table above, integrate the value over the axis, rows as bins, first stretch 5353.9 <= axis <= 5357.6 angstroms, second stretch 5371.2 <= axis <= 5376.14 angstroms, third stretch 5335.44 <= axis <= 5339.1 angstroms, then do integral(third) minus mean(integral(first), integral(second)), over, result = -16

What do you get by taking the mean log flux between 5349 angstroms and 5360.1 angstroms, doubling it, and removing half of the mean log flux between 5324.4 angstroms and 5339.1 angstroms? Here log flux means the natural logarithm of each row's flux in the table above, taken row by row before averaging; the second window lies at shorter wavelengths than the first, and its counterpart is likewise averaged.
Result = 4.29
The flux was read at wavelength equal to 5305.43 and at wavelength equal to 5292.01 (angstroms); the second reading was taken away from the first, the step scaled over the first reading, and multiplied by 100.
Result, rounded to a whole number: -10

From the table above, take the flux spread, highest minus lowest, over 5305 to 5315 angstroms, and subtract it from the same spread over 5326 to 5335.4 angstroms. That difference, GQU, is 2.5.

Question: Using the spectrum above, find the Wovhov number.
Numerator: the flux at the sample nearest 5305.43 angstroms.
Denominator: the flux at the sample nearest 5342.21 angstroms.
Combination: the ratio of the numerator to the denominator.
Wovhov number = 0.89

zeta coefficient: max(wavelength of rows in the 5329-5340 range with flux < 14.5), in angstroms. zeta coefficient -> 5338.52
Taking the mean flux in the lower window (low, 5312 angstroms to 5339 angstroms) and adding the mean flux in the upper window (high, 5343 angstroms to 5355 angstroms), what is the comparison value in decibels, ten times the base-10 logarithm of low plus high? 14.8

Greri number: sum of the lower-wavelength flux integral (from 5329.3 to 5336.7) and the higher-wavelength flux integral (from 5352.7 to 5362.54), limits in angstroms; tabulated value 272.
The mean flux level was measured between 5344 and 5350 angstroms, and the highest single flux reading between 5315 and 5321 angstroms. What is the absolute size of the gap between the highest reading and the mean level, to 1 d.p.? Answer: 3.5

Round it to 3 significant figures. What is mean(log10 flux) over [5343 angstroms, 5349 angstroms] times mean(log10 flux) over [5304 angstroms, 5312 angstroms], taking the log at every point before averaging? 1.43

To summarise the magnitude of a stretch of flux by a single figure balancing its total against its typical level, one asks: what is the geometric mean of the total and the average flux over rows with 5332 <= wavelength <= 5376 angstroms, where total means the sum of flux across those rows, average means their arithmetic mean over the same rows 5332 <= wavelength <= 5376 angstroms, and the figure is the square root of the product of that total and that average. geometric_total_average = 92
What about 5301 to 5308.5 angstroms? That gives 37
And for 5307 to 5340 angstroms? 79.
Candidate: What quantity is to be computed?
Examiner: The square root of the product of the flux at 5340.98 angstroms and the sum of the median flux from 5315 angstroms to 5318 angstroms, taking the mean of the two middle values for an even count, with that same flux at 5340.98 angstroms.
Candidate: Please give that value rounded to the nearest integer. 18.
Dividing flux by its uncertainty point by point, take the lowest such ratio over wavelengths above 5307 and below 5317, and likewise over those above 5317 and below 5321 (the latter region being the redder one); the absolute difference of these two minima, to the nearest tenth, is 1.4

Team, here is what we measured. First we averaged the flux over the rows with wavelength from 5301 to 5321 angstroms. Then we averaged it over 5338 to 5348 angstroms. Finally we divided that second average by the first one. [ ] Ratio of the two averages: 0.91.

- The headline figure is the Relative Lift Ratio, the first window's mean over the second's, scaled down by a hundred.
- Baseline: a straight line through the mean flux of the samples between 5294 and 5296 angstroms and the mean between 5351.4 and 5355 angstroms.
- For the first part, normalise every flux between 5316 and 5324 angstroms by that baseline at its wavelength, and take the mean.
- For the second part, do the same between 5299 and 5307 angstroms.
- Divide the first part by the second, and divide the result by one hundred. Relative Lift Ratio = 0.0104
